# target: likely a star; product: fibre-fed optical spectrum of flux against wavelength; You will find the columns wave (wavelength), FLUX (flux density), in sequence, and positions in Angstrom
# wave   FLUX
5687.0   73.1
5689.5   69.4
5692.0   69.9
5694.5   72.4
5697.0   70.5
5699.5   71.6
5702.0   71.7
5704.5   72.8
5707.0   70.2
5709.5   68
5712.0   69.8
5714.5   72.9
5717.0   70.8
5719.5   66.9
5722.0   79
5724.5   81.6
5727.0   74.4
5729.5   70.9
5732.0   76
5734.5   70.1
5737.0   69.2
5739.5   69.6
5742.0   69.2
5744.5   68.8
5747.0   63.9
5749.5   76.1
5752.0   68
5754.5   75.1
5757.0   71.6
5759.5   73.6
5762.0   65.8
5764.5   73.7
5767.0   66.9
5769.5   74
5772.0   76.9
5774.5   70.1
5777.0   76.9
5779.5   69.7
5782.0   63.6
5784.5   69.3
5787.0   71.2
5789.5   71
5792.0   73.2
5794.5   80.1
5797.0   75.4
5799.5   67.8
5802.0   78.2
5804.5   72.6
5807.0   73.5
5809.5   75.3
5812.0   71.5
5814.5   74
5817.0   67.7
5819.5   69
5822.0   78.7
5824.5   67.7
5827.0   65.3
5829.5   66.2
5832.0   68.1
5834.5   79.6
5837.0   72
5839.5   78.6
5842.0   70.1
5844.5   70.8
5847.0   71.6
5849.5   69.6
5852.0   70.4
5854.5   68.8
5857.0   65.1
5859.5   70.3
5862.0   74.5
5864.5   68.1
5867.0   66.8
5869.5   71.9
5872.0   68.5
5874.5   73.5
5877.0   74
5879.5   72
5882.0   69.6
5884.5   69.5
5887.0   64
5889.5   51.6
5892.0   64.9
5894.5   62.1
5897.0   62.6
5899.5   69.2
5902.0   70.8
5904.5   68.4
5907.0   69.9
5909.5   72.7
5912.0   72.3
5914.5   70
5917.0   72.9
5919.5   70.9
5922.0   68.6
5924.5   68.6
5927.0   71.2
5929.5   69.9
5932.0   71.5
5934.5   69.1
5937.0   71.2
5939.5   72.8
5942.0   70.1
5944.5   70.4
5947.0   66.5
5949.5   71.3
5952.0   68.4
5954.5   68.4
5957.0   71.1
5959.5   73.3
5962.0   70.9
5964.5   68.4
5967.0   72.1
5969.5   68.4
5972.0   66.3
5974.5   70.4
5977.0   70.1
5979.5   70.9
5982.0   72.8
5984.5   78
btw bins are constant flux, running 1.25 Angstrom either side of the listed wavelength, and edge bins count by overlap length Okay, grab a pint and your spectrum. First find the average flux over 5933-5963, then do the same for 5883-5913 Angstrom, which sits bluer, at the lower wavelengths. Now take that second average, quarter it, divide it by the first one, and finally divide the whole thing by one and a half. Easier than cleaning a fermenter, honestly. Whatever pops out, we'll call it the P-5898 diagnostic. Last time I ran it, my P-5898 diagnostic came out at 0.158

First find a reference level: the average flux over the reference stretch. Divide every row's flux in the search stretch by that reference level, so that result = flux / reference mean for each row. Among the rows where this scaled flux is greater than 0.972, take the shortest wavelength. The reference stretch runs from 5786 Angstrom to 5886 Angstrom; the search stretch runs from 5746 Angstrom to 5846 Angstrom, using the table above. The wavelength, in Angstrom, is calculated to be 5749.5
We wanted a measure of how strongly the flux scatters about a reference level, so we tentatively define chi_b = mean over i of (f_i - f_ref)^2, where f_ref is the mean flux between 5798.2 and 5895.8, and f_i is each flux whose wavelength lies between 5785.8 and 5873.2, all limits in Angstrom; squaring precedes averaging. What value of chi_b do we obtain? 18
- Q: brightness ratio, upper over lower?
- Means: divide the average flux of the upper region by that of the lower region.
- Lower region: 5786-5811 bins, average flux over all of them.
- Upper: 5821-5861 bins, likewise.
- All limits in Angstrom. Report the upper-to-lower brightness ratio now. 0.96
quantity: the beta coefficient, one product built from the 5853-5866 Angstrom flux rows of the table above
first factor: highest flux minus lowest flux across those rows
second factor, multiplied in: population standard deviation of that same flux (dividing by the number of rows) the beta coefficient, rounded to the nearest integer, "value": 29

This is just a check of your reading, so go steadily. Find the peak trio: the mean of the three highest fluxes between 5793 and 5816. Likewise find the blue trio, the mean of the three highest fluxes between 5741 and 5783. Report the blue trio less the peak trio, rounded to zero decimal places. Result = -1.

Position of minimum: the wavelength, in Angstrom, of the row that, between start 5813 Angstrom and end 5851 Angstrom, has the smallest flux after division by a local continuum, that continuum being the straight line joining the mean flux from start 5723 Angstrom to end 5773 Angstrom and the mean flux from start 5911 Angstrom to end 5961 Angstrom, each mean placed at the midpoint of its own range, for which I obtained 5827.0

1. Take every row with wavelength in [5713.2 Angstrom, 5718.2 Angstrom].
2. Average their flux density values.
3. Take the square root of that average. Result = 8.48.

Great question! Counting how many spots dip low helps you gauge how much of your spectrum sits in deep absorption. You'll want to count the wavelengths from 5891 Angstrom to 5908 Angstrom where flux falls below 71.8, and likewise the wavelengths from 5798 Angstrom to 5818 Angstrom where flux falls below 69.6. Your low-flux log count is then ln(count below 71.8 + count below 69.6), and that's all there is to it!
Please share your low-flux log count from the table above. 2.20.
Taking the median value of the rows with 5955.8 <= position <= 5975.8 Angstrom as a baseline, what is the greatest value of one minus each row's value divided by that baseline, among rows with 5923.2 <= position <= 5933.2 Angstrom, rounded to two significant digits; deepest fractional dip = 0.029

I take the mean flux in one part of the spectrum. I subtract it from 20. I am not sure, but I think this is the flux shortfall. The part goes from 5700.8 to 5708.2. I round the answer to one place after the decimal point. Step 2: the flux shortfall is -51.6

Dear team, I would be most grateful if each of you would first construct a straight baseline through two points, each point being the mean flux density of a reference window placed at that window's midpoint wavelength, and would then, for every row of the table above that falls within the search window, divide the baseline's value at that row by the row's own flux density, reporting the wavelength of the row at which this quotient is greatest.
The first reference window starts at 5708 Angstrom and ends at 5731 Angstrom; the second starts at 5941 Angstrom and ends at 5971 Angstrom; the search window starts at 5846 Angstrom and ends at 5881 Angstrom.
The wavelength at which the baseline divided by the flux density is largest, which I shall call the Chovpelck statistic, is 5857.0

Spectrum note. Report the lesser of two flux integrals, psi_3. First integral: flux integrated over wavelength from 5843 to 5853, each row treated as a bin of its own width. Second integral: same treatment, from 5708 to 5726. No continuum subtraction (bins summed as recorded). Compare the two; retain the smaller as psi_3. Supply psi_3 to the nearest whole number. 706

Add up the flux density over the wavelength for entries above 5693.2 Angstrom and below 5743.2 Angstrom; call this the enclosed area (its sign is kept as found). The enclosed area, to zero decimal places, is 3594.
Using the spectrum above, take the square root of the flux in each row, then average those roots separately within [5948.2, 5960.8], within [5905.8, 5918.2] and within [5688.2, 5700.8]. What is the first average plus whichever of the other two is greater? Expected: 16.85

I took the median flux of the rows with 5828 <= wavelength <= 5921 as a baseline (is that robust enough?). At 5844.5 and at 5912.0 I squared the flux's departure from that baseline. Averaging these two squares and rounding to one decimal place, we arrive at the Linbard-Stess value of 3.0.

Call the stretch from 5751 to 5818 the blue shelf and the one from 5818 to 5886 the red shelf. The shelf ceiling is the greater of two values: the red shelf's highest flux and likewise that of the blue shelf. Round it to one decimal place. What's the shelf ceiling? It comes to 80.1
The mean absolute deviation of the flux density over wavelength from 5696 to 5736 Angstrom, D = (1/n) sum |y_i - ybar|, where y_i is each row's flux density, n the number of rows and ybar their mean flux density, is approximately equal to 2.84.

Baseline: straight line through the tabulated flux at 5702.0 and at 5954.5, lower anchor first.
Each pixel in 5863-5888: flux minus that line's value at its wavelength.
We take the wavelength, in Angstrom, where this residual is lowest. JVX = 5887.0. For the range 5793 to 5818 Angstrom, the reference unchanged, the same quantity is 5799.5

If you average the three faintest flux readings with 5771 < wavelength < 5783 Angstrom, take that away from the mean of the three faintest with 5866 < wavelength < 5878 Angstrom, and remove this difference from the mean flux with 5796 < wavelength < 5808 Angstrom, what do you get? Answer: 72.2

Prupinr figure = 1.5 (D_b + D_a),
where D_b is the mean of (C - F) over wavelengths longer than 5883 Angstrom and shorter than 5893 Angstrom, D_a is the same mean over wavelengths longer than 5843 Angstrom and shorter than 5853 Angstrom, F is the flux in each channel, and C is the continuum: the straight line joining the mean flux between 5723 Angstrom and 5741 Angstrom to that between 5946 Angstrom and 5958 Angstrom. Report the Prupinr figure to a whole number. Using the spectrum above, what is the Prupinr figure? 12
